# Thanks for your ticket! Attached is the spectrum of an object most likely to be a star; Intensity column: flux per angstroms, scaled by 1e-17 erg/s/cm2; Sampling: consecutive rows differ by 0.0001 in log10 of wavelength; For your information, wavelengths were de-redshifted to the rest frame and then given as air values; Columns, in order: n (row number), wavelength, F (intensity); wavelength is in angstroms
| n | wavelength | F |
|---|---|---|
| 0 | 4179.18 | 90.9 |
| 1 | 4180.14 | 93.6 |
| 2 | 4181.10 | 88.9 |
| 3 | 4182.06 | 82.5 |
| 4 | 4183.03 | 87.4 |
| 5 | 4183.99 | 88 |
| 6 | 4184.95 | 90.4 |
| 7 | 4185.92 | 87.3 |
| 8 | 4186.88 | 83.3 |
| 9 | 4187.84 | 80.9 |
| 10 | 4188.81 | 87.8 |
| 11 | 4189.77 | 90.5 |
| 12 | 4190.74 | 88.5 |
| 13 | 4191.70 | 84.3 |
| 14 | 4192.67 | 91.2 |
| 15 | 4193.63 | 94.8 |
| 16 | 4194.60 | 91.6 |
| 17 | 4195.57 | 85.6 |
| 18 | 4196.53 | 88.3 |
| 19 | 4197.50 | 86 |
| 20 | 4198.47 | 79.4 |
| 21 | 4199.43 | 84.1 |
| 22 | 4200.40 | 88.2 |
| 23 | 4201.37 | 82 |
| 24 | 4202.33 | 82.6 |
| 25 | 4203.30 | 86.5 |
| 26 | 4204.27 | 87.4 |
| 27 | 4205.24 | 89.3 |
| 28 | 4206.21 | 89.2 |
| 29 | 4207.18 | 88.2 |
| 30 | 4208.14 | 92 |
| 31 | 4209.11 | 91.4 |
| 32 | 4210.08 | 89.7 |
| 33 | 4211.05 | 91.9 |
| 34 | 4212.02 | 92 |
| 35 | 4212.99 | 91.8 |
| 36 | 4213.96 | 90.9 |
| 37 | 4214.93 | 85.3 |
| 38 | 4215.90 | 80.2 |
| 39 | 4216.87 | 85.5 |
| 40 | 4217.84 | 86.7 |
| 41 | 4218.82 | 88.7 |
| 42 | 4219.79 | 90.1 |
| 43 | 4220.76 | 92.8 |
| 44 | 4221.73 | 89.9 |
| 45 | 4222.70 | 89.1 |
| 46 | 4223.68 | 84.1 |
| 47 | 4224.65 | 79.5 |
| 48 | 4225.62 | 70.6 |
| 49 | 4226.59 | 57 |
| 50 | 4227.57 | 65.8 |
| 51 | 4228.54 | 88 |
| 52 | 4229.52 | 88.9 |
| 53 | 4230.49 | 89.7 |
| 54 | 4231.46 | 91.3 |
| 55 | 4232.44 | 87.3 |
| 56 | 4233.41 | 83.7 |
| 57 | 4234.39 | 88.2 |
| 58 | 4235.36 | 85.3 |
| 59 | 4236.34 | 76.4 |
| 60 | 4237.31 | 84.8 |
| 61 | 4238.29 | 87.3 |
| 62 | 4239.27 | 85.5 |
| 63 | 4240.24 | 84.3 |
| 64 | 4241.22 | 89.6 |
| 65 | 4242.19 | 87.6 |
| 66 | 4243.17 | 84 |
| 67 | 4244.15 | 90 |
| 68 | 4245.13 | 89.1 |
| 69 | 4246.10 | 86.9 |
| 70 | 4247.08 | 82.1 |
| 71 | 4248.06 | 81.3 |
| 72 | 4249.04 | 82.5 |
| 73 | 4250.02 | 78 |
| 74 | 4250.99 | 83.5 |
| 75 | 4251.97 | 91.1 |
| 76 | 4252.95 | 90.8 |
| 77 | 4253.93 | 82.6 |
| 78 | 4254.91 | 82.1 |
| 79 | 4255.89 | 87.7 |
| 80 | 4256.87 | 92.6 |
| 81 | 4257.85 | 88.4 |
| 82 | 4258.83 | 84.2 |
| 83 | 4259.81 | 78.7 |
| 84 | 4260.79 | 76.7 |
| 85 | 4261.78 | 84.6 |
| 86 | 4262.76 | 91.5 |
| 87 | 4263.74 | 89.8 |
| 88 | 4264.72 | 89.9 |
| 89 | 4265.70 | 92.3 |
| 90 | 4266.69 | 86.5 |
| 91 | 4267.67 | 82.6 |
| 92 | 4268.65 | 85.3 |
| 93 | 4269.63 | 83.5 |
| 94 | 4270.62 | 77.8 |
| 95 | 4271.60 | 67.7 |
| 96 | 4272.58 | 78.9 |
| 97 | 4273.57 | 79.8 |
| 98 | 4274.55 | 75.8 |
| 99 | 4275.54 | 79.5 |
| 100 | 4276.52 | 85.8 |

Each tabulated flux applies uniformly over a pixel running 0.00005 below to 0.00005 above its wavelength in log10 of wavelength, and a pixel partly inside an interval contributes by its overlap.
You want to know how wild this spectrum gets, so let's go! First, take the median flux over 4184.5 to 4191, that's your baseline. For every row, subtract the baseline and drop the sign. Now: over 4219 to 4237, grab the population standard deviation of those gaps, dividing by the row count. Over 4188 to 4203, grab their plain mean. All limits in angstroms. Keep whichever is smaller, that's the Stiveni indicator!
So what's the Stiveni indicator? 3.3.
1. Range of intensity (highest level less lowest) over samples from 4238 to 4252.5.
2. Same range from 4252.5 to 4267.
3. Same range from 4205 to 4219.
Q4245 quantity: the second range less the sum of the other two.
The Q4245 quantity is -9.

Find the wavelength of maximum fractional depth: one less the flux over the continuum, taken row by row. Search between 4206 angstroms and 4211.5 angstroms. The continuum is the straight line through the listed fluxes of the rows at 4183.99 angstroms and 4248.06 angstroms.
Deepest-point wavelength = 4207.18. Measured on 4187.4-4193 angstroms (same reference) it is 4187.84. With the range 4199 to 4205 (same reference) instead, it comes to 4201.37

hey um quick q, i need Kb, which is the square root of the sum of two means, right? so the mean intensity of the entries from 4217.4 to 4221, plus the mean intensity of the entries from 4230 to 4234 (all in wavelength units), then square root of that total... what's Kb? 13.3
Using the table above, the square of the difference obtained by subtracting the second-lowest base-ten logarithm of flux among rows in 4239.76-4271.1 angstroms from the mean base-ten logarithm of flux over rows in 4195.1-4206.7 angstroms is 0.0017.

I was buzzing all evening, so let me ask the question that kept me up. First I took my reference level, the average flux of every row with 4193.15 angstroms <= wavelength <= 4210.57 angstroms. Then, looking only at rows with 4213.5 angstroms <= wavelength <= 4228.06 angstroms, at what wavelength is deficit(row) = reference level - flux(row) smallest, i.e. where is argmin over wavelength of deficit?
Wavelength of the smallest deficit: 4220.76 angstroms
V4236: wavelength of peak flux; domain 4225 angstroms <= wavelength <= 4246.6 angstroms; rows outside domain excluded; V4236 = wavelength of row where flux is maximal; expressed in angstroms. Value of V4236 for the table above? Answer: 4231.46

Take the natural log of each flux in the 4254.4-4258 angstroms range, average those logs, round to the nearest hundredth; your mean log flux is 4.47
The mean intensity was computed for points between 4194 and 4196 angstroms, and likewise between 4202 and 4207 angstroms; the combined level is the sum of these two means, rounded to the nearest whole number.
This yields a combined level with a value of 176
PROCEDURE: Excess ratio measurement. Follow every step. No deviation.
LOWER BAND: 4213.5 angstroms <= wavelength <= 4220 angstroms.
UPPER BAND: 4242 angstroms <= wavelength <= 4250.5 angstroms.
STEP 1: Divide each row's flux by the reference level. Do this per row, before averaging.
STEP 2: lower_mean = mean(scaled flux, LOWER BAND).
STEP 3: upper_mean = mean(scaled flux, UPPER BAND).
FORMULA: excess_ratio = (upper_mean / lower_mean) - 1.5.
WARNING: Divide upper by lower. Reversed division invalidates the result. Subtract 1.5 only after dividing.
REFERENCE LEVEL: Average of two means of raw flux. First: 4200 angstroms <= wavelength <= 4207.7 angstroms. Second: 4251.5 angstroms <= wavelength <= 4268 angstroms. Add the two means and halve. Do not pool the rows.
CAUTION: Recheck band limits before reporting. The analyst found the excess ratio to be -0.52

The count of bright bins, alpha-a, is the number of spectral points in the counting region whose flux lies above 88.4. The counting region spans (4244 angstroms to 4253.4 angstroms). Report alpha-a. 4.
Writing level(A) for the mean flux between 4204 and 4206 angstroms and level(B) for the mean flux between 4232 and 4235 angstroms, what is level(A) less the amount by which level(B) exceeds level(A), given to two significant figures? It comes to 90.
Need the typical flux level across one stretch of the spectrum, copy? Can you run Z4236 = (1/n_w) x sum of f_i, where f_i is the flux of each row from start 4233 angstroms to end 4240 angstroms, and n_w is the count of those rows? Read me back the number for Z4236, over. 84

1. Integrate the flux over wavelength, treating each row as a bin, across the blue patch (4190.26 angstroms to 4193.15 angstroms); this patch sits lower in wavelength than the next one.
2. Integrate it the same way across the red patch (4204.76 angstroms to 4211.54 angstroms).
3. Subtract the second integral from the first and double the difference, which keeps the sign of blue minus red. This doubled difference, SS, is -715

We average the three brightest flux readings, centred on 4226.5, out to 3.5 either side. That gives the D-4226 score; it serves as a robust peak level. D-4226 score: 87.0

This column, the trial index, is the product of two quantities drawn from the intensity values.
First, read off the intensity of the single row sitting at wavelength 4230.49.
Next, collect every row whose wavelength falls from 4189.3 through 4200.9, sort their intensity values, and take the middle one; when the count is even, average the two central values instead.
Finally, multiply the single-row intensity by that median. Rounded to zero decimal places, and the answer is 7916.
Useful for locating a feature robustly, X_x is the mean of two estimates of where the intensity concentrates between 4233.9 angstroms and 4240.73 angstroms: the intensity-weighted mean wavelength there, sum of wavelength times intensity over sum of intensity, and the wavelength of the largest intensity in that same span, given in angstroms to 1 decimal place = 4235.9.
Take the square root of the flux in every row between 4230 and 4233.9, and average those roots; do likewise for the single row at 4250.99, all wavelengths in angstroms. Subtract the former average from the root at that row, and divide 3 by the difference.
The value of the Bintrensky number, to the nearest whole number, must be -12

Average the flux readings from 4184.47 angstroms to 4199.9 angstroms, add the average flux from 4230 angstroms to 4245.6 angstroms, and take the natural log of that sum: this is 5.16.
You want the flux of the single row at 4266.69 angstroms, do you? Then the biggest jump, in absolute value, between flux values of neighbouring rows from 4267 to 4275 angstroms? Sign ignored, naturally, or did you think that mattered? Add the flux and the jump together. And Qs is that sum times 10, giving 977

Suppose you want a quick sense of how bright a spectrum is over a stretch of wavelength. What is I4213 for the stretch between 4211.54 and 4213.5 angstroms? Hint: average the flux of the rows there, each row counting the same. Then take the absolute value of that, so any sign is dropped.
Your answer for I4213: 91.9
